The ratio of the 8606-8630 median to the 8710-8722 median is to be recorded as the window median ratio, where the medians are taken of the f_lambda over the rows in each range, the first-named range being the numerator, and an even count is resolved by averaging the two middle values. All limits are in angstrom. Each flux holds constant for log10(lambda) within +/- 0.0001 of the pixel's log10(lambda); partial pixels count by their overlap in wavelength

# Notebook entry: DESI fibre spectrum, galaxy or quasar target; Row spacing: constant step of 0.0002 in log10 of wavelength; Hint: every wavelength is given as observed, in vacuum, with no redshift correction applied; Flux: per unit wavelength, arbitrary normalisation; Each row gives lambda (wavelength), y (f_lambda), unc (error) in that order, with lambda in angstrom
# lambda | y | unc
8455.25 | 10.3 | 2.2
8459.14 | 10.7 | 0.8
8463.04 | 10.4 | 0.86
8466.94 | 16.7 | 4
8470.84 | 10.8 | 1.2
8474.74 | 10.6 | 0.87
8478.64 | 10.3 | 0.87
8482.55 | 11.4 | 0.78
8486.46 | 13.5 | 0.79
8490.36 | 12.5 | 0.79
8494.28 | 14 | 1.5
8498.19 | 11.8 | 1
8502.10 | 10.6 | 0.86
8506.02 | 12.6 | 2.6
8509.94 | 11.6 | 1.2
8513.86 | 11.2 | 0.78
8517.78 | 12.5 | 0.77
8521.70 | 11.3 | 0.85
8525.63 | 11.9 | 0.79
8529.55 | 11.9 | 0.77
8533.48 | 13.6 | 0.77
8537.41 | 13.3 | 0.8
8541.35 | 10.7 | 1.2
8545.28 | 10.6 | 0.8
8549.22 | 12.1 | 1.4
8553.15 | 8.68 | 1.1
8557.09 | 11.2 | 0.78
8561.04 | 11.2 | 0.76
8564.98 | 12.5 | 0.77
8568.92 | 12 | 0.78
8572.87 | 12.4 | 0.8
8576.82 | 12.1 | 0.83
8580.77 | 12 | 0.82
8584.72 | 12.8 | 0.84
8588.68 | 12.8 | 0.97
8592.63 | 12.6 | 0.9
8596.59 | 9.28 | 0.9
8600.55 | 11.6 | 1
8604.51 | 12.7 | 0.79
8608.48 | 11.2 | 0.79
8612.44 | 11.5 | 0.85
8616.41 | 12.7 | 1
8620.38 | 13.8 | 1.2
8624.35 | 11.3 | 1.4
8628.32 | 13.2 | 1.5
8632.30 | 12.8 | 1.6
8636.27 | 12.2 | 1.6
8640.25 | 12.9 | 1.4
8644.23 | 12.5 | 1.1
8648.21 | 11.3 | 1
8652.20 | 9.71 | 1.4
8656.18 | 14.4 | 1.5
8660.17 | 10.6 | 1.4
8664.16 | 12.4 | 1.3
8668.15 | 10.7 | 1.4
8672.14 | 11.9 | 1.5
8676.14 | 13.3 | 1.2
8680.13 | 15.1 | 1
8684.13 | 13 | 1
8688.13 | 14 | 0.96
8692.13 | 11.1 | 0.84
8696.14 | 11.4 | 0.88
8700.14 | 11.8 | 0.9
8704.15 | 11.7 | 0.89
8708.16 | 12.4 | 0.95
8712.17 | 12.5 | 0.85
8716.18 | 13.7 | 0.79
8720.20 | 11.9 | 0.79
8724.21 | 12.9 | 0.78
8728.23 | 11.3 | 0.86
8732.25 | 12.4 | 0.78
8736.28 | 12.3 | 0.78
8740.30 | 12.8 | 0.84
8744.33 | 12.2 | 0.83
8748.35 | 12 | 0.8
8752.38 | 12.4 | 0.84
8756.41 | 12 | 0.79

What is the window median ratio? 0.97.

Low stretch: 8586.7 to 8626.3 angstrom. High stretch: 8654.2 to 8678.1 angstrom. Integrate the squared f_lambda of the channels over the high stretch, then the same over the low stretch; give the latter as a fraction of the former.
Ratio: 1.6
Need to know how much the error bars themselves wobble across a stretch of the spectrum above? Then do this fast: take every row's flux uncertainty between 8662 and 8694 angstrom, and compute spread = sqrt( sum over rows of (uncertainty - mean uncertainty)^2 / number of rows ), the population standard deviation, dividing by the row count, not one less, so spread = 0.220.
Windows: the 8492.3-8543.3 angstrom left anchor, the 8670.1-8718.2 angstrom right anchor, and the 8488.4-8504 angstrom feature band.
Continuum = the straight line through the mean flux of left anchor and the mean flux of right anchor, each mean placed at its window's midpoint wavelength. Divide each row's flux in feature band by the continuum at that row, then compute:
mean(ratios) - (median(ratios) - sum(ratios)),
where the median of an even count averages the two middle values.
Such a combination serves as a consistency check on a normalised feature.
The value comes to 4.08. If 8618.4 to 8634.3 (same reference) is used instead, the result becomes 4.09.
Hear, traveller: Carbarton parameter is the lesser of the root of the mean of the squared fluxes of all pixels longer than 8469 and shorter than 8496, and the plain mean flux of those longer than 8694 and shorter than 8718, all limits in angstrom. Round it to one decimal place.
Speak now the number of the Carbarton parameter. 11.9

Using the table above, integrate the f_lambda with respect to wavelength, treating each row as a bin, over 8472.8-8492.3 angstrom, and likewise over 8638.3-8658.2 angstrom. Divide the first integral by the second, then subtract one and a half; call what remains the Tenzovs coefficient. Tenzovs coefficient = -0.560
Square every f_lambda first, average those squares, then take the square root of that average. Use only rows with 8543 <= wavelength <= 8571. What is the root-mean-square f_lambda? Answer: 11.2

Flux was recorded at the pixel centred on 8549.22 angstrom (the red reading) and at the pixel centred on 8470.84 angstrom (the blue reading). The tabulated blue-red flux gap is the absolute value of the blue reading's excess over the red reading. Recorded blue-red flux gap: 1.30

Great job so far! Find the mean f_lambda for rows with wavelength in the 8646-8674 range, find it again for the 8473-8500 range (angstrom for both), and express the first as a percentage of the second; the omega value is 96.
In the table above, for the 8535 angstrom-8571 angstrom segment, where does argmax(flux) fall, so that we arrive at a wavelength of 8537.41 angstrom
